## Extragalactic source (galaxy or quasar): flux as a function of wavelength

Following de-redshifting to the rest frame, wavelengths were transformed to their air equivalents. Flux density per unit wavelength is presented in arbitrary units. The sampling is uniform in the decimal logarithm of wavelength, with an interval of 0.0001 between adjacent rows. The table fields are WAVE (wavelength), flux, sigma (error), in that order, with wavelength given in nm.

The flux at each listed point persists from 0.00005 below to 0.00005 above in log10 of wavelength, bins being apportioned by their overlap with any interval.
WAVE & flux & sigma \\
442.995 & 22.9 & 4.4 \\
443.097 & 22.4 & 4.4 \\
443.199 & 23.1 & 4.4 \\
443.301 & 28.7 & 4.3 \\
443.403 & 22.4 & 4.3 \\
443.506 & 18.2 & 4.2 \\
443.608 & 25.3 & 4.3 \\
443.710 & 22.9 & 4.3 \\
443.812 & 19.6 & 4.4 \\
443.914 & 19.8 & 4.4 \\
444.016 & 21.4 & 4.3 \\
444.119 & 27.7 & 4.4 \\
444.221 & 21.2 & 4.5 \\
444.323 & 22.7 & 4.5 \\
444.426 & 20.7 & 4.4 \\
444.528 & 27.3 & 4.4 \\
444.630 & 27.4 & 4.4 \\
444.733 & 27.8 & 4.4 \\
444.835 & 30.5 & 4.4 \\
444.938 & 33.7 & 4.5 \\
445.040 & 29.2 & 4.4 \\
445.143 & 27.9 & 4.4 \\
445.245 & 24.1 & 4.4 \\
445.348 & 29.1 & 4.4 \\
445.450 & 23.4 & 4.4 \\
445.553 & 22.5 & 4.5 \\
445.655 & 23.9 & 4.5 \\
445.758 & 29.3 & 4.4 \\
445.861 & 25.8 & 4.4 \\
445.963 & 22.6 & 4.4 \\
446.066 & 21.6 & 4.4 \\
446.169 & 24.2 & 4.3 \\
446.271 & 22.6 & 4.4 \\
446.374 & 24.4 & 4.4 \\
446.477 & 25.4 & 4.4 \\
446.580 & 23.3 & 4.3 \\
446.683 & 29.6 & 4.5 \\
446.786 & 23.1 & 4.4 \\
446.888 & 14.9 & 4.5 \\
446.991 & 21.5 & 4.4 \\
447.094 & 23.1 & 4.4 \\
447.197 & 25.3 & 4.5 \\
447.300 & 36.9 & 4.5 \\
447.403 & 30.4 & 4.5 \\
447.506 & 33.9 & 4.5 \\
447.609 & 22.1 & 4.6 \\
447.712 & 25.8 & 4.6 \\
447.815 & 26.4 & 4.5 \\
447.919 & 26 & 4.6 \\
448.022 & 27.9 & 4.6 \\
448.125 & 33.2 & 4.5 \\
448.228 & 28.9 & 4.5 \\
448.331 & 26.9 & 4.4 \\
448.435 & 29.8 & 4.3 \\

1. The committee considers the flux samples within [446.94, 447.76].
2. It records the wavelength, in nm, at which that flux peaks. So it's 447.300 nm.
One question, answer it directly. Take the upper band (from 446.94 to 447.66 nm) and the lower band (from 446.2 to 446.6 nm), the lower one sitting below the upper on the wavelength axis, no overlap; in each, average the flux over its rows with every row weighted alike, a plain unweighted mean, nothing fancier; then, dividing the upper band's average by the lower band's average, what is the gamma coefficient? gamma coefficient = 1.15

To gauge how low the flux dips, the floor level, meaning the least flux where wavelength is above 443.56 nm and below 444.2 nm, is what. 19.6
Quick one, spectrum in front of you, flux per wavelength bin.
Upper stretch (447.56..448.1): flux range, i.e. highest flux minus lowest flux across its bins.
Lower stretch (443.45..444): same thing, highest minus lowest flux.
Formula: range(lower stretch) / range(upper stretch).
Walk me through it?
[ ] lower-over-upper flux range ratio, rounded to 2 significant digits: 1.2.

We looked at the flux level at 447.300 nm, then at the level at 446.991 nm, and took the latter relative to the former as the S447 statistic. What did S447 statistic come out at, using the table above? 0.58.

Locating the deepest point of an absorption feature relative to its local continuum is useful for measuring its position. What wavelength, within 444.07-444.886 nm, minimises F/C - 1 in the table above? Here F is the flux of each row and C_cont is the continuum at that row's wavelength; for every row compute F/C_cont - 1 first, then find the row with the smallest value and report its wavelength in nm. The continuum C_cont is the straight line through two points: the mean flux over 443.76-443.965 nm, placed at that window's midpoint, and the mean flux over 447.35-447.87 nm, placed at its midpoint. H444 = 444.426 nm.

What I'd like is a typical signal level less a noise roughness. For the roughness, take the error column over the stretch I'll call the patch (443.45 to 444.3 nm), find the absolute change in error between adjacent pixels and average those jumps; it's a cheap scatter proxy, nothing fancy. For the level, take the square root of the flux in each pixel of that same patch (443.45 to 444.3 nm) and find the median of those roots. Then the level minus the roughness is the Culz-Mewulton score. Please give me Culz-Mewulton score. 4.5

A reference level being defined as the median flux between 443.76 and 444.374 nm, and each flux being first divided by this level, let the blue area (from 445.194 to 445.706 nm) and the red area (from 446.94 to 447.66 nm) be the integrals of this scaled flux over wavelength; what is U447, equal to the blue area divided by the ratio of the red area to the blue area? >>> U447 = 0.38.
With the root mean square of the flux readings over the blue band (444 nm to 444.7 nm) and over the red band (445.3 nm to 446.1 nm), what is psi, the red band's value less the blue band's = 0.7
